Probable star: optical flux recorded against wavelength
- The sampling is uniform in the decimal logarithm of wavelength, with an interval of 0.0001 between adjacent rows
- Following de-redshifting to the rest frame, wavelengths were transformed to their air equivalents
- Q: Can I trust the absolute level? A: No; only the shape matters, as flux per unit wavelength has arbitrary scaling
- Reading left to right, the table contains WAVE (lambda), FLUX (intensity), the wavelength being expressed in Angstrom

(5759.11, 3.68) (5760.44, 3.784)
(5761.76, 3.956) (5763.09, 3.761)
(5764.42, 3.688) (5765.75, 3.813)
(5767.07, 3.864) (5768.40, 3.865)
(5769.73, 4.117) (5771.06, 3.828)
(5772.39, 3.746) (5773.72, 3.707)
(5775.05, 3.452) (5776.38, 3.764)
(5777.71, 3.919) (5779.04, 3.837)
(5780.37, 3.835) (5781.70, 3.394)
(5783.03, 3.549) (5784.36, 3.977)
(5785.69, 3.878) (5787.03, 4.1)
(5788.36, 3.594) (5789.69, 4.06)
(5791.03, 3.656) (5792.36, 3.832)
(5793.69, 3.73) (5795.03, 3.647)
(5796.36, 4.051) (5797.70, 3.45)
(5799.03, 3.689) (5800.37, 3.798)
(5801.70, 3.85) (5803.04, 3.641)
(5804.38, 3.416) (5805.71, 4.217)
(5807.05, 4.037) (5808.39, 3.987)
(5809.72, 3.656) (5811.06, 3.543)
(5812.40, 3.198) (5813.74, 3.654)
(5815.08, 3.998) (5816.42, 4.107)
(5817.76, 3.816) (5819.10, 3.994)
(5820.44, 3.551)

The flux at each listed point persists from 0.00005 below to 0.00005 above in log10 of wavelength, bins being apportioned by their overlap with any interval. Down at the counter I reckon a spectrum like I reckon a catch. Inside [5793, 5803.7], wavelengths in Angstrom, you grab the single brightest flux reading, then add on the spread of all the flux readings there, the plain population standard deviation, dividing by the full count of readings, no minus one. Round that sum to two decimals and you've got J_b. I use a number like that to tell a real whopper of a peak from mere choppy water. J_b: 4.22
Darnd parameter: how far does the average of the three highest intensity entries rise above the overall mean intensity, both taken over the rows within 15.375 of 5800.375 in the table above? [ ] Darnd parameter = 0.36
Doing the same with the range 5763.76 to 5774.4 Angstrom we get 0.12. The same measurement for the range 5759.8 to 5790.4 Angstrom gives 0.29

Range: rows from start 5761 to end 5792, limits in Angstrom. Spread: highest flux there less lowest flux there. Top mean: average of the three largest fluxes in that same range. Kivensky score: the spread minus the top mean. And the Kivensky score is -3.37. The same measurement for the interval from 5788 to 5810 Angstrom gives -3.31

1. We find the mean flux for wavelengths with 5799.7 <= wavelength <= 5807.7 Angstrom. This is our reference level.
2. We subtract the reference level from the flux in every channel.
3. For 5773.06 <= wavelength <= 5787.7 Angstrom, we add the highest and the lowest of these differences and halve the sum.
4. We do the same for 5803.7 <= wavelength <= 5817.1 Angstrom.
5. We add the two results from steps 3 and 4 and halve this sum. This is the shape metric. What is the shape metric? -0.099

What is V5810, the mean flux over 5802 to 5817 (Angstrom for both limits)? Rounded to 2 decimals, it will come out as 3.77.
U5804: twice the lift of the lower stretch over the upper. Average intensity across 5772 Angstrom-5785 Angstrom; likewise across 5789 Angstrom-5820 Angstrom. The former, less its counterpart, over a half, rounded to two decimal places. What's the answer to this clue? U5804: -0.13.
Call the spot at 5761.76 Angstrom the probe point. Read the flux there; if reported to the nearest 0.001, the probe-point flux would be 3.956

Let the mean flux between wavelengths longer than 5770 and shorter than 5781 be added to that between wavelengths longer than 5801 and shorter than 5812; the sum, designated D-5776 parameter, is 7.55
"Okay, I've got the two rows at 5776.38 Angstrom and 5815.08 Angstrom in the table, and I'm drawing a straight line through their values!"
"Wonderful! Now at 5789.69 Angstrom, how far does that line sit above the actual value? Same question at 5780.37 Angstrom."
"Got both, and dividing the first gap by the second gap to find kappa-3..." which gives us 5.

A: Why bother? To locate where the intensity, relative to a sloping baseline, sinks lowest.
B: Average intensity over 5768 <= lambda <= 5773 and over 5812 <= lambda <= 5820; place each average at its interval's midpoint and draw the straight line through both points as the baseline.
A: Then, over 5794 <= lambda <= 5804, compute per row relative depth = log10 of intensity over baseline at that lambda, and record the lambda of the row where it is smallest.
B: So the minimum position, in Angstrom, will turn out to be 5797.70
